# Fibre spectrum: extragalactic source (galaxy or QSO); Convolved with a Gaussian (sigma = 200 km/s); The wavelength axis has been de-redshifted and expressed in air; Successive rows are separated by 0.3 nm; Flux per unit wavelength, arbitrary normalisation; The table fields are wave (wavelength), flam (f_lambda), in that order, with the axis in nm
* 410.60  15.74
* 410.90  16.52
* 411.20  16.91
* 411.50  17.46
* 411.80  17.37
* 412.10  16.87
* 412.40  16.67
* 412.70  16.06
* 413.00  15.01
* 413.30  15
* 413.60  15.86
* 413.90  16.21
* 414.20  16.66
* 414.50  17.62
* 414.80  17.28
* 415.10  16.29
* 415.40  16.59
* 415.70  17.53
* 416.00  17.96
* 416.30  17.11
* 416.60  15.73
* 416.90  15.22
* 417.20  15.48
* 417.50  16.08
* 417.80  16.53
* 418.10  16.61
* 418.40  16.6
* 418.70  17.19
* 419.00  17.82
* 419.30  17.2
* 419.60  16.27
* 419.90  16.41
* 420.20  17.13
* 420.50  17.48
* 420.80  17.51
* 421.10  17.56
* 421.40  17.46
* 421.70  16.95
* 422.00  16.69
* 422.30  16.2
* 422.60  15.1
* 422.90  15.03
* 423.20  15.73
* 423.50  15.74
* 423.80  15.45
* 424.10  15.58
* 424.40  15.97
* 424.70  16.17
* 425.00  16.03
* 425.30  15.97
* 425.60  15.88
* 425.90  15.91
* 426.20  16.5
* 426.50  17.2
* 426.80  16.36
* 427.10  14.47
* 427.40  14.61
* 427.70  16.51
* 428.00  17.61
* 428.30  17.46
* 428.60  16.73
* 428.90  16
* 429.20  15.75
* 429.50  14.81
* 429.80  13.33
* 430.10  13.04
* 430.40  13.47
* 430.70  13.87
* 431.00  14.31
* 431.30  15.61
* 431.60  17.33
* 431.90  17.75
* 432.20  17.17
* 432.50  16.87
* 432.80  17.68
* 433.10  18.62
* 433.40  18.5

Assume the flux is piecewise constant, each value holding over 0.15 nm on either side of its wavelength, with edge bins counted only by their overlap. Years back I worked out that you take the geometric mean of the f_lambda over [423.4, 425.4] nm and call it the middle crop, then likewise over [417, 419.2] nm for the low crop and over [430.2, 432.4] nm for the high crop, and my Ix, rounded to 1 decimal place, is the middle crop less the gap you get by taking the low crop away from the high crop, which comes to 16.9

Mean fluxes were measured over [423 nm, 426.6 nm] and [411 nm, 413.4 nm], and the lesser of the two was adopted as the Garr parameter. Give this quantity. 16.0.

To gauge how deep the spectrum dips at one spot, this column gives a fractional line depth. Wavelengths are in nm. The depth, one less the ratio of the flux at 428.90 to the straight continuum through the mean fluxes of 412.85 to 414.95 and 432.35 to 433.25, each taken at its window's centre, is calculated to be 0.081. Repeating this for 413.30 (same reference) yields 0.073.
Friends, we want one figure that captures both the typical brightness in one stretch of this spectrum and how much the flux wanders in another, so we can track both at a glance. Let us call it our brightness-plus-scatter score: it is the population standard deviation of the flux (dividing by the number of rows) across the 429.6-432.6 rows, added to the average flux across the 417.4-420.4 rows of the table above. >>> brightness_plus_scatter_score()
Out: 18.6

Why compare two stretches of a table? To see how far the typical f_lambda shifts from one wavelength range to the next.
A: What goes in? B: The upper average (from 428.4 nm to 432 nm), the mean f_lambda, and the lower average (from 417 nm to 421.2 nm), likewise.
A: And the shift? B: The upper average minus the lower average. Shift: -1.7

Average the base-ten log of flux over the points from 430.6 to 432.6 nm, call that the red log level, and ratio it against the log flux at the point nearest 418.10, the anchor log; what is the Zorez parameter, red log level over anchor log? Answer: 0.99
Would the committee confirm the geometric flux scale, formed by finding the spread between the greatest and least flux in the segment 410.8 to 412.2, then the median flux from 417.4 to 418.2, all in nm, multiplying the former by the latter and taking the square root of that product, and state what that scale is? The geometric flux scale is 3.9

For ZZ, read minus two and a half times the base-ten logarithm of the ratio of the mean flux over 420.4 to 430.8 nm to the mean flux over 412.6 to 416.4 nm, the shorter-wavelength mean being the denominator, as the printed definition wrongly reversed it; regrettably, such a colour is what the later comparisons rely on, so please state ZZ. 0.04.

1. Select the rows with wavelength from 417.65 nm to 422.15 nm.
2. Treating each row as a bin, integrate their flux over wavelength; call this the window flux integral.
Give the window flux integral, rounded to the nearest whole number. 77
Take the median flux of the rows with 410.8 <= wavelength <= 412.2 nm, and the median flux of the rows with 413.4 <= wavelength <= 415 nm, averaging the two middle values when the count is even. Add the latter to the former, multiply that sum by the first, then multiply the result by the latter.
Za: 9457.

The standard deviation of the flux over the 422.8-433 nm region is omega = 1.3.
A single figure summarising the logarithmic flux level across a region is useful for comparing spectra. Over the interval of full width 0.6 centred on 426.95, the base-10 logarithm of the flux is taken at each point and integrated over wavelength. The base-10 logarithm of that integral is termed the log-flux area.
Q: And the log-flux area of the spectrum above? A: -0.147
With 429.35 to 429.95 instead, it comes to -0.162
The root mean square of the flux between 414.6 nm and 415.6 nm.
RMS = 16.7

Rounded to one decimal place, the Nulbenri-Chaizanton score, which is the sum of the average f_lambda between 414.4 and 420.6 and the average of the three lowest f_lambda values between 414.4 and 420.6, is 32.2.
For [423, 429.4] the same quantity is 30.9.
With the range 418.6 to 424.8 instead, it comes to 31.7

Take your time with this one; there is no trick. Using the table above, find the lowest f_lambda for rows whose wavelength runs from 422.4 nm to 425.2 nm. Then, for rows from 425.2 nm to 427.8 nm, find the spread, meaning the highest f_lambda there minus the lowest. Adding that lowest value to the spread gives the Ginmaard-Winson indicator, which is 17.8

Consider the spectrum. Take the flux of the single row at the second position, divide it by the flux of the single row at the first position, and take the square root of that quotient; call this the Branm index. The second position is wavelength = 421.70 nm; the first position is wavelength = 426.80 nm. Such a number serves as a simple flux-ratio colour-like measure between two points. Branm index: 1.02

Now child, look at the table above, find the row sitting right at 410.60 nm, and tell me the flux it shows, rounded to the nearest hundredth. 15.74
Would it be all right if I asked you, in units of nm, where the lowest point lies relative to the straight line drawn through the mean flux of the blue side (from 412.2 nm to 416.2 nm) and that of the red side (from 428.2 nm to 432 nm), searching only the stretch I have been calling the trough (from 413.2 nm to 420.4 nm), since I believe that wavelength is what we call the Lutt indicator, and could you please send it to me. 413.30 nm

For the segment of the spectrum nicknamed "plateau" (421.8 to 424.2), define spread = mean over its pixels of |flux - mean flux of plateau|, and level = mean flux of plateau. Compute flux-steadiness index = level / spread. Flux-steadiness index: 39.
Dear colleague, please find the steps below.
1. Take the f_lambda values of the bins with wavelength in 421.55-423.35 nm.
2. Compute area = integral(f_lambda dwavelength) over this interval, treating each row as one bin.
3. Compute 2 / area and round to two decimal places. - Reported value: 0.07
